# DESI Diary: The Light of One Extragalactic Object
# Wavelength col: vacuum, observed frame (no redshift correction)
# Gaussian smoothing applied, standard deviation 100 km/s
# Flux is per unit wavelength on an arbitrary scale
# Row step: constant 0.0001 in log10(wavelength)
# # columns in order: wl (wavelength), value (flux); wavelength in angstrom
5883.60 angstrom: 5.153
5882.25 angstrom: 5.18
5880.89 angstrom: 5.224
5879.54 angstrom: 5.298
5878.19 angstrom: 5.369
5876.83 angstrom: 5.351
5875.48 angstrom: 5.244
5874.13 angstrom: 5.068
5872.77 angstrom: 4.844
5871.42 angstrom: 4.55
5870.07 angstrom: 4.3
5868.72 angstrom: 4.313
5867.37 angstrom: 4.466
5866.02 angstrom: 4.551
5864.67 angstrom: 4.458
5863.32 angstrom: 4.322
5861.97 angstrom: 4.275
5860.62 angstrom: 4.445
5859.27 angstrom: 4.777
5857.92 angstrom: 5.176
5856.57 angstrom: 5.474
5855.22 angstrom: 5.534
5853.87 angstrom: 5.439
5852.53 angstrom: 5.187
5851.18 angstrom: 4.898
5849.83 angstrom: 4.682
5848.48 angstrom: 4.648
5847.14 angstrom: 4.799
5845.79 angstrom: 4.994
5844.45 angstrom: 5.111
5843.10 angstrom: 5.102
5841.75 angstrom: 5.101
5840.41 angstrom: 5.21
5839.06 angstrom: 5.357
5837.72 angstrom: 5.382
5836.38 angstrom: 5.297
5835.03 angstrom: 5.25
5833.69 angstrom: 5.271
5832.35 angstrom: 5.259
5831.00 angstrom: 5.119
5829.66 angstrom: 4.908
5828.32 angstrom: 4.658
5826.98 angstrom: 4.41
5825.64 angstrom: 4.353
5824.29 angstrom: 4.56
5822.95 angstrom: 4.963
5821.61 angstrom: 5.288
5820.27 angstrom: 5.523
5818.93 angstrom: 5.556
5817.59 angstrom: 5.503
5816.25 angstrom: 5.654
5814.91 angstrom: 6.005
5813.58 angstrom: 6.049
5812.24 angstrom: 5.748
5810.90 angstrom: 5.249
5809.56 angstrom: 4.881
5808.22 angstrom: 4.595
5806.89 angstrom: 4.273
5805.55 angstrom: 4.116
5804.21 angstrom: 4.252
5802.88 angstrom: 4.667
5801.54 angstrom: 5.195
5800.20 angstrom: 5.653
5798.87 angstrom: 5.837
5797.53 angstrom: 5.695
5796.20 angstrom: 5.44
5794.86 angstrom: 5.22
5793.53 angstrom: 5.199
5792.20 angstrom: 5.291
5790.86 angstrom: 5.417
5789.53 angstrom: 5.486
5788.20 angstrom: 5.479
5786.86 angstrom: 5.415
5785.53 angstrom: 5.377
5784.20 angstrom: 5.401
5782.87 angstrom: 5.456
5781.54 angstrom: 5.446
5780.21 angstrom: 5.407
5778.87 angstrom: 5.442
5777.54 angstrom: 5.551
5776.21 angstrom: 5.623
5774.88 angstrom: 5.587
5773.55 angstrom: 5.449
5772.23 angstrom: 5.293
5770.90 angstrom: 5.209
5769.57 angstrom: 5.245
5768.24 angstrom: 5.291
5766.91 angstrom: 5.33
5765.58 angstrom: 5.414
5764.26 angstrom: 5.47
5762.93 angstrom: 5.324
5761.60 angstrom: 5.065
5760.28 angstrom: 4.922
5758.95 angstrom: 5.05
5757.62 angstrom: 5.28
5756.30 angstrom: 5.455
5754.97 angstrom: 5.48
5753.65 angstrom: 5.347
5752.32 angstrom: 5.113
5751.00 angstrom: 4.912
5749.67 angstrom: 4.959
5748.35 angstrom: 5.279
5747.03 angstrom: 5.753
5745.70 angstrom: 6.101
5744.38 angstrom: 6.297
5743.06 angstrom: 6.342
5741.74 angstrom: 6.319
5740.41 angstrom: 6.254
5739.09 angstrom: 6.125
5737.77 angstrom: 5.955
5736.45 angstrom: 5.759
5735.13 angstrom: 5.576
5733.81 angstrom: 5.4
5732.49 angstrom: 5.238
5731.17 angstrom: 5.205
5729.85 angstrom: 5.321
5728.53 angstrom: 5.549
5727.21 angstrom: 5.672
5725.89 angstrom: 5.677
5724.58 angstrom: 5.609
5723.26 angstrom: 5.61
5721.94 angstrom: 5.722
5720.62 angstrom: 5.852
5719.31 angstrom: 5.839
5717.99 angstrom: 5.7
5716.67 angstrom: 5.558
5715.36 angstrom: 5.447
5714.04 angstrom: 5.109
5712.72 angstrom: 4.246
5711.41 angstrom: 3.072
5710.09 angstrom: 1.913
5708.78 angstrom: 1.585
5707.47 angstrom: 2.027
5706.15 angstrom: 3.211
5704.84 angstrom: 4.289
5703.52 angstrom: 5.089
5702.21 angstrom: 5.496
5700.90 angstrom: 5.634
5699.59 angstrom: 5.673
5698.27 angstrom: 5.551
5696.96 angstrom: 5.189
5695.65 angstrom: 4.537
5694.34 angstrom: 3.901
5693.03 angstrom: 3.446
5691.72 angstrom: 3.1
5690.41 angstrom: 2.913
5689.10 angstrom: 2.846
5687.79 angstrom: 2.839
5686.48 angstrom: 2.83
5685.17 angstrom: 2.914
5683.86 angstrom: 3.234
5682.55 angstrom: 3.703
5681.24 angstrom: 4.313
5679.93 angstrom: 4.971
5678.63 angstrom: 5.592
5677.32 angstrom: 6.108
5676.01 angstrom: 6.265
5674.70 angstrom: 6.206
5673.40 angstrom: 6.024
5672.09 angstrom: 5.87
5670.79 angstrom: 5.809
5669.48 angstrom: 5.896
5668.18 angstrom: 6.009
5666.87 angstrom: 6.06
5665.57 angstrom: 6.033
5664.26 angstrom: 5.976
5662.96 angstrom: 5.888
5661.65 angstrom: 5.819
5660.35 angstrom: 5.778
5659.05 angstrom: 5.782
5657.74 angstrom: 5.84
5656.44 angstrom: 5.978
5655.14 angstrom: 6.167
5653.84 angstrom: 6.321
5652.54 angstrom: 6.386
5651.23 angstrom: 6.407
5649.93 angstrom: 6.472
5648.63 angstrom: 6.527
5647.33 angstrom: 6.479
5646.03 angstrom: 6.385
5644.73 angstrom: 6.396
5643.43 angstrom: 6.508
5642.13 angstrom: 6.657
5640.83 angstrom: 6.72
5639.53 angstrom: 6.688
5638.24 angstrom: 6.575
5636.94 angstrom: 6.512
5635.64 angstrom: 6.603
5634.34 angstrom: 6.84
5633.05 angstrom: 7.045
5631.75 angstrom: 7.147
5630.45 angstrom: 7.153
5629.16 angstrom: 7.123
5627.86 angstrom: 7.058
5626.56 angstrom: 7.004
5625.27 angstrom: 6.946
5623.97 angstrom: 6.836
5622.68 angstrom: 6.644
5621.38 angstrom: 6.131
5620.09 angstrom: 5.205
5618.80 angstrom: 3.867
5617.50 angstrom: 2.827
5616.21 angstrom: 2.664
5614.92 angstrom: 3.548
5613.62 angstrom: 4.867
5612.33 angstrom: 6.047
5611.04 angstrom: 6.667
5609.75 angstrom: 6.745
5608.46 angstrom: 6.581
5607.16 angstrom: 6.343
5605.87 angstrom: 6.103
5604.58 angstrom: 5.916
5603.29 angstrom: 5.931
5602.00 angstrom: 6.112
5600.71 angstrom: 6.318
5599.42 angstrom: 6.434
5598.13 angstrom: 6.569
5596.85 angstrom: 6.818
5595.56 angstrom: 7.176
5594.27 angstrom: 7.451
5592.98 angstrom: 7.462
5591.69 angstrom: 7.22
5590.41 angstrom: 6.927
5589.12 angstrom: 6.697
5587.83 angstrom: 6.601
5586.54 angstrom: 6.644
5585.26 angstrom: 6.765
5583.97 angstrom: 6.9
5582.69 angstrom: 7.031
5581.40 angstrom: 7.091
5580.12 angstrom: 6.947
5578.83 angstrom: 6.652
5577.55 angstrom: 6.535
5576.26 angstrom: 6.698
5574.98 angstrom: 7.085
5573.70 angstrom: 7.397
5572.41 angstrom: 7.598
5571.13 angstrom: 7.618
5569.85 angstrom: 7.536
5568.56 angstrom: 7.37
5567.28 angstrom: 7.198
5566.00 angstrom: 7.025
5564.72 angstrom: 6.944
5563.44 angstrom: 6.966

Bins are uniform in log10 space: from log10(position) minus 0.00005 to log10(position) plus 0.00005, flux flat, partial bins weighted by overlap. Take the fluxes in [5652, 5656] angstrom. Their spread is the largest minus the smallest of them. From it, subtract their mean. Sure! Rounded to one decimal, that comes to -6.1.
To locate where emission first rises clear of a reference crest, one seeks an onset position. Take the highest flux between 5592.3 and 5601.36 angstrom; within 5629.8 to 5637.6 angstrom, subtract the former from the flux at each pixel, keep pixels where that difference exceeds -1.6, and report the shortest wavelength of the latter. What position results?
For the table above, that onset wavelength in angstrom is 5630.45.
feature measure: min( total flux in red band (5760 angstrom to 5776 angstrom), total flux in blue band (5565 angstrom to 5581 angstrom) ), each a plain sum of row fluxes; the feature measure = 64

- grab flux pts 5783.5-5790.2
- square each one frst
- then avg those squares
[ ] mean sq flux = 30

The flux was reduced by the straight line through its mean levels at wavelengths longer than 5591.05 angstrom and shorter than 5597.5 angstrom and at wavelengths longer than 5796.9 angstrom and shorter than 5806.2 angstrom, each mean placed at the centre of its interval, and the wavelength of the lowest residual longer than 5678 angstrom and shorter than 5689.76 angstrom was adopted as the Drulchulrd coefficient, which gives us 5686.48 angstrom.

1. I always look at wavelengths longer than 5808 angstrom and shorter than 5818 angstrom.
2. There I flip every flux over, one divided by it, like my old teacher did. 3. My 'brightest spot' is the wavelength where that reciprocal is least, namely 5813.58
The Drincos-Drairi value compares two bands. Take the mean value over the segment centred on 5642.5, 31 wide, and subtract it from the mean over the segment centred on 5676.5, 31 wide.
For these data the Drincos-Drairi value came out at -1.7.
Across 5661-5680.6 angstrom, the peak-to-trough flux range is 1.3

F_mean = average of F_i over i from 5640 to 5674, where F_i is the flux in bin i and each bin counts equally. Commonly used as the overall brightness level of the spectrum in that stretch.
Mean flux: 6.2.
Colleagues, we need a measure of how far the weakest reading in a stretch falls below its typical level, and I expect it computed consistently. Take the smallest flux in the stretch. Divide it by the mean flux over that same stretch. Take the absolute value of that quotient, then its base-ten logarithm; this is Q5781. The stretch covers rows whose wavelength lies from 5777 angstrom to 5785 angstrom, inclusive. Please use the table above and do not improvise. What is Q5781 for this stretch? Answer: -0.004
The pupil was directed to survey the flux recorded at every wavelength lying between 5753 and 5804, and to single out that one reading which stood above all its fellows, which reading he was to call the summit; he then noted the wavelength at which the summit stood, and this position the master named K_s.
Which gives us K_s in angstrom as 5798.87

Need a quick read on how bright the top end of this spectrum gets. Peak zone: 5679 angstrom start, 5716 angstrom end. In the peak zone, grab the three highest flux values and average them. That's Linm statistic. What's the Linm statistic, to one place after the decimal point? 5.6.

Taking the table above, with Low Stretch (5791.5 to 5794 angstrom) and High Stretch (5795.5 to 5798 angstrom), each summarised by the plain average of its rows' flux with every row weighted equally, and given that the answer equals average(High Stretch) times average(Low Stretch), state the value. 29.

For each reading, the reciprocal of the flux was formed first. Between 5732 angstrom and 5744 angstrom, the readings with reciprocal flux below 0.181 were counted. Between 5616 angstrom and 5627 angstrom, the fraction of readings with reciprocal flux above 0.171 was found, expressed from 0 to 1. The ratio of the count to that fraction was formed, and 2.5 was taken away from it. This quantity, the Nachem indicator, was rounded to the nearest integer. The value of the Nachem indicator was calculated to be 13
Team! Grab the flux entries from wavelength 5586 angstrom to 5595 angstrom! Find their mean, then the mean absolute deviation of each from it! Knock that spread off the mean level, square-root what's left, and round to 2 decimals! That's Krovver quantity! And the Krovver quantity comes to 2.58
